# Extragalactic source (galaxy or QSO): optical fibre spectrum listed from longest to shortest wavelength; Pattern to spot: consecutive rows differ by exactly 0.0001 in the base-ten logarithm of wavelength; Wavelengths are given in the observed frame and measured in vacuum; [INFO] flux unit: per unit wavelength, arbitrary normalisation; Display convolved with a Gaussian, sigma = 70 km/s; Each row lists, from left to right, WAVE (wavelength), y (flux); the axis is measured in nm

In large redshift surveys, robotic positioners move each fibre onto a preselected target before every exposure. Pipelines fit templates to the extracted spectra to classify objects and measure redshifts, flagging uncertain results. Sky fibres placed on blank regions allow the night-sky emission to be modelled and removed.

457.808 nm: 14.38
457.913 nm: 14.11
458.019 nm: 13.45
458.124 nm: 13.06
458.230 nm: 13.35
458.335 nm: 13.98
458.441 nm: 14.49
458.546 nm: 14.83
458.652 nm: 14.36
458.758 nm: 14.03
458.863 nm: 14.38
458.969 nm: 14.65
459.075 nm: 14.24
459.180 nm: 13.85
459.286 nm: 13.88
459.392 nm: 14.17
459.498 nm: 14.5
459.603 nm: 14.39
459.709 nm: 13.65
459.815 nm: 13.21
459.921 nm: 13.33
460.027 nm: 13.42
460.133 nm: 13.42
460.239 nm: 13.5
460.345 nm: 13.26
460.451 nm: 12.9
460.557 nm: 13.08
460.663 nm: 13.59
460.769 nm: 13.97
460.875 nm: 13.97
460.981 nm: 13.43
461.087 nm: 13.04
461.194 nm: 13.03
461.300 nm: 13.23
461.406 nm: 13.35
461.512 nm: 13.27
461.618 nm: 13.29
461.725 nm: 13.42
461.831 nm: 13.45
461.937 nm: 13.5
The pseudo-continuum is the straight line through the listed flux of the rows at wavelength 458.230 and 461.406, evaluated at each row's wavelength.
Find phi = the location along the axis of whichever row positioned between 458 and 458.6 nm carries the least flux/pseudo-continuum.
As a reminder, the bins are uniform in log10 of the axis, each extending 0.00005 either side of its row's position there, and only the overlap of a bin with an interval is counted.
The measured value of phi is 458.124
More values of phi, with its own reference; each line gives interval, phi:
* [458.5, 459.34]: 459.180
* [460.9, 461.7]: 461.194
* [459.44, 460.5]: 460.451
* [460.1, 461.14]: 460.451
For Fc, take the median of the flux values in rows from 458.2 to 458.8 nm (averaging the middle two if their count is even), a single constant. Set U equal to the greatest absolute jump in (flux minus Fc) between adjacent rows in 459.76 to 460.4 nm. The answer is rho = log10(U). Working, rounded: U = 0.24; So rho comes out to -0.62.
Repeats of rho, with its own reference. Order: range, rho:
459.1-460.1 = -0.13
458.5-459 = -0.33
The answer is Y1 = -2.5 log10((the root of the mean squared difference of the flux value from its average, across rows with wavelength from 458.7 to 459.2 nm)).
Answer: 1.4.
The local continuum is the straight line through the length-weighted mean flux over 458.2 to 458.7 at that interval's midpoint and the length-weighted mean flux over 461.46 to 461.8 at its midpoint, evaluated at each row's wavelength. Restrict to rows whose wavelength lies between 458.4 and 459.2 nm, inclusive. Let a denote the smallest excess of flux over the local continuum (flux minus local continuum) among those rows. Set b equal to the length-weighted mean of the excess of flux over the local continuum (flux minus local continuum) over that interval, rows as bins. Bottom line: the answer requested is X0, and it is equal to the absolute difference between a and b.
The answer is 0.413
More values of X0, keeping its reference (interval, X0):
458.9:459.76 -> 0.412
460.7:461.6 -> 0.388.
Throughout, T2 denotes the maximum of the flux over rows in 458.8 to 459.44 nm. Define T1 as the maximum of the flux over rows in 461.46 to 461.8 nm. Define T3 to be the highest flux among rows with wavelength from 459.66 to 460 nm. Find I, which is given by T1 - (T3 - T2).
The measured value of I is 14.4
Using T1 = 13.42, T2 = 14.65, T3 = 13.65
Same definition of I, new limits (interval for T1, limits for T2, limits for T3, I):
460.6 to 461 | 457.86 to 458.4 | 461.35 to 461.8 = 14.7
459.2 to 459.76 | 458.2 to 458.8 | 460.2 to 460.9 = 15.4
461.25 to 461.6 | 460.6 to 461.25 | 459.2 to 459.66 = 12.8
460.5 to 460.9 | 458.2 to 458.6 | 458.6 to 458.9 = 14.4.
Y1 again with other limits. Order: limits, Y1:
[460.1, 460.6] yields 1.6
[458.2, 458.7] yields 0.7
